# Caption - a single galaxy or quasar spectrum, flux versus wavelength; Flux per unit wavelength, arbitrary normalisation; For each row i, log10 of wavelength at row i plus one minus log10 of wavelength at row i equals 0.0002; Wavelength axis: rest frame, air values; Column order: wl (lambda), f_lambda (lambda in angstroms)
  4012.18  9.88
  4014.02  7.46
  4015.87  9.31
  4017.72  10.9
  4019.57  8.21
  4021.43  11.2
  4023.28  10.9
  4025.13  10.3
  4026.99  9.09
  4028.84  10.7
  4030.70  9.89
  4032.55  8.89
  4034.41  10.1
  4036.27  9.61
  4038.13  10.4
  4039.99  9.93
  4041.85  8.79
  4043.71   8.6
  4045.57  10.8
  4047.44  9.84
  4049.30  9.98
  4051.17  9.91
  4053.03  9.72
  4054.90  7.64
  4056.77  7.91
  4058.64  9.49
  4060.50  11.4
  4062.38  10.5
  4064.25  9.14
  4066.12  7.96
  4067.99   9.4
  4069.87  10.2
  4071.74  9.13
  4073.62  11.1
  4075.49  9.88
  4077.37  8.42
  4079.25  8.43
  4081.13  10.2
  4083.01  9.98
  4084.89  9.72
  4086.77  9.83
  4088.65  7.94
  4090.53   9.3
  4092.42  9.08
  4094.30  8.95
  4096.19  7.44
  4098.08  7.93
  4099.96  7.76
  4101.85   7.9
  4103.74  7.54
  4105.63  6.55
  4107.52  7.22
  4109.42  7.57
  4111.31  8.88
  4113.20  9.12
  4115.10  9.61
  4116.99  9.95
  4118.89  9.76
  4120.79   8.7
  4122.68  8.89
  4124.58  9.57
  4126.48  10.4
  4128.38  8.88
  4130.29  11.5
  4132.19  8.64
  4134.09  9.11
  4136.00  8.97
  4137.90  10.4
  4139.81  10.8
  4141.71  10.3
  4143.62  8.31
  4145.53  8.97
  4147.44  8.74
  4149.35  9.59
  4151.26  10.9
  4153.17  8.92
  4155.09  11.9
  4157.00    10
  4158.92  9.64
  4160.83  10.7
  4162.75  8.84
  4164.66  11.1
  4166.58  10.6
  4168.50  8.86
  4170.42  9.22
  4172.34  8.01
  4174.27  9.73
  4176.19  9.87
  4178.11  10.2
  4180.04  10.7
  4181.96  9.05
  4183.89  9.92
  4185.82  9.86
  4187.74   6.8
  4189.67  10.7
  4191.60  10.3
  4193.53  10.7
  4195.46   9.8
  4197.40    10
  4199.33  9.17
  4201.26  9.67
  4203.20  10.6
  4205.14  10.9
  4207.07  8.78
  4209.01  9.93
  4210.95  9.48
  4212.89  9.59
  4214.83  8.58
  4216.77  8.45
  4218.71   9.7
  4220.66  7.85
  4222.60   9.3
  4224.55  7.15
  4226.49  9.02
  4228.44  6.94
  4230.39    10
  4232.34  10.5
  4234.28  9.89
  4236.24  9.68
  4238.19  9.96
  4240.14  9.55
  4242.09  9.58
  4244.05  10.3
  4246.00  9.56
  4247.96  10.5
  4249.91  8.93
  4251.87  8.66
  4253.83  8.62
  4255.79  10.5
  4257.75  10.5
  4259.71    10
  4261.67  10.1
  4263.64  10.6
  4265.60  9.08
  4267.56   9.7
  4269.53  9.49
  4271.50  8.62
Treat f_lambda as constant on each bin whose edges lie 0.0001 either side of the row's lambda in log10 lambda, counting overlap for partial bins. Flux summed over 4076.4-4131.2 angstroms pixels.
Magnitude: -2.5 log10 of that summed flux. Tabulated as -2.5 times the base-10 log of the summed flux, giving -6.0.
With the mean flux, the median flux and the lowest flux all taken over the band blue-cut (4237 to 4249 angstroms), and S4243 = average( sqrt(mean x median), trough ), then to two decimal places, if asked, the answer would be 9.69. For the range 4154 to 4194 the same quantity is 8.34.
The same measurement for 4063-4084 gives 8.69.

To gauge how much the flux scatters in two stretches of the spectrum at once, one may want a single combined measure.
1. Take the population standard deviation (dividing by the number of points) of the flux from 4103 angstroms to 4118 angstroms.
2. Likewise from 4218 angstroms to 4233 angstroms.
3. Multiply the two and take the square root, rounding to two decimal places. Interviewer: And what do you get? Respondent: 1.21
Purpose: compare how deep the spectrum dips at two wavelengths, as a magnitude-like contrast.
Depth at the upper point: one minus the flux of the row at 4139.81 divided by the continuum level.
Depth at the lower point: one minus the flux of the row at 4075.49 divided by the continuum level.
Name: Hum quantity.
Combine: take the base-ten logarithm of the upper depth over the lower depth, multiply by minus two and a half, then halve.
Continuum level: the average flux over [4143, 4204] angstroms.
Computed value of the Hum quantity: -1.1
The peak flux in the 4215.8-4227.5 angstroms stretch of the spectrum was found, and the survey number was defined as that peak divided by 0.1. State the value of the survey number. 97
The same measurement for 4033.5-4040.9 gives 104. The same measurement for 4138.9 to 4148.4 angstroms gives 108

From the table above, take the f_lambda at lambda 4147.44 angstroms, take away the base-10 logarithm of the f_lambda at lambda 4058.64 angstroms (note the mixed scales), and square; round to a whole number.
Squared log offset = 60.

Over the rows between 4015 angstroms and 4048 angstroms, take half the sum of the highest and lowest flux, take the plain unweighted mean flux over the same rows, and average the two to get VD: 9.8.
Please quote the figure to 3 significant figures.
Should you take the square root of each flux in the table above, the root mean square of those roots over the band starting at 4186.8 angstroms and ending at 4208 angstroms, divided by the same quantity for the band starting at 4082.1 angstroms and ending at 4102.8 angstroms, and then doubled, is 2.12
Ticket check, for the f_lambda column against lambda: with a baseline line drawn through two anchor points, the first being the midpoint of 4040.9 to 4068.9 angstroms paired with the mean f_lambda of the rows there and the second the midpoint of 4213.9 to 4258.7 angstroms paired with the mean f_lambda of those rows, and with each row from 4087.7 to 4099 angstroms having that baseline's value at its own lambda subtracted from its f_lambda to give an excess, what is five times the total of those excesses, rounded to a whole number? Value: -28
